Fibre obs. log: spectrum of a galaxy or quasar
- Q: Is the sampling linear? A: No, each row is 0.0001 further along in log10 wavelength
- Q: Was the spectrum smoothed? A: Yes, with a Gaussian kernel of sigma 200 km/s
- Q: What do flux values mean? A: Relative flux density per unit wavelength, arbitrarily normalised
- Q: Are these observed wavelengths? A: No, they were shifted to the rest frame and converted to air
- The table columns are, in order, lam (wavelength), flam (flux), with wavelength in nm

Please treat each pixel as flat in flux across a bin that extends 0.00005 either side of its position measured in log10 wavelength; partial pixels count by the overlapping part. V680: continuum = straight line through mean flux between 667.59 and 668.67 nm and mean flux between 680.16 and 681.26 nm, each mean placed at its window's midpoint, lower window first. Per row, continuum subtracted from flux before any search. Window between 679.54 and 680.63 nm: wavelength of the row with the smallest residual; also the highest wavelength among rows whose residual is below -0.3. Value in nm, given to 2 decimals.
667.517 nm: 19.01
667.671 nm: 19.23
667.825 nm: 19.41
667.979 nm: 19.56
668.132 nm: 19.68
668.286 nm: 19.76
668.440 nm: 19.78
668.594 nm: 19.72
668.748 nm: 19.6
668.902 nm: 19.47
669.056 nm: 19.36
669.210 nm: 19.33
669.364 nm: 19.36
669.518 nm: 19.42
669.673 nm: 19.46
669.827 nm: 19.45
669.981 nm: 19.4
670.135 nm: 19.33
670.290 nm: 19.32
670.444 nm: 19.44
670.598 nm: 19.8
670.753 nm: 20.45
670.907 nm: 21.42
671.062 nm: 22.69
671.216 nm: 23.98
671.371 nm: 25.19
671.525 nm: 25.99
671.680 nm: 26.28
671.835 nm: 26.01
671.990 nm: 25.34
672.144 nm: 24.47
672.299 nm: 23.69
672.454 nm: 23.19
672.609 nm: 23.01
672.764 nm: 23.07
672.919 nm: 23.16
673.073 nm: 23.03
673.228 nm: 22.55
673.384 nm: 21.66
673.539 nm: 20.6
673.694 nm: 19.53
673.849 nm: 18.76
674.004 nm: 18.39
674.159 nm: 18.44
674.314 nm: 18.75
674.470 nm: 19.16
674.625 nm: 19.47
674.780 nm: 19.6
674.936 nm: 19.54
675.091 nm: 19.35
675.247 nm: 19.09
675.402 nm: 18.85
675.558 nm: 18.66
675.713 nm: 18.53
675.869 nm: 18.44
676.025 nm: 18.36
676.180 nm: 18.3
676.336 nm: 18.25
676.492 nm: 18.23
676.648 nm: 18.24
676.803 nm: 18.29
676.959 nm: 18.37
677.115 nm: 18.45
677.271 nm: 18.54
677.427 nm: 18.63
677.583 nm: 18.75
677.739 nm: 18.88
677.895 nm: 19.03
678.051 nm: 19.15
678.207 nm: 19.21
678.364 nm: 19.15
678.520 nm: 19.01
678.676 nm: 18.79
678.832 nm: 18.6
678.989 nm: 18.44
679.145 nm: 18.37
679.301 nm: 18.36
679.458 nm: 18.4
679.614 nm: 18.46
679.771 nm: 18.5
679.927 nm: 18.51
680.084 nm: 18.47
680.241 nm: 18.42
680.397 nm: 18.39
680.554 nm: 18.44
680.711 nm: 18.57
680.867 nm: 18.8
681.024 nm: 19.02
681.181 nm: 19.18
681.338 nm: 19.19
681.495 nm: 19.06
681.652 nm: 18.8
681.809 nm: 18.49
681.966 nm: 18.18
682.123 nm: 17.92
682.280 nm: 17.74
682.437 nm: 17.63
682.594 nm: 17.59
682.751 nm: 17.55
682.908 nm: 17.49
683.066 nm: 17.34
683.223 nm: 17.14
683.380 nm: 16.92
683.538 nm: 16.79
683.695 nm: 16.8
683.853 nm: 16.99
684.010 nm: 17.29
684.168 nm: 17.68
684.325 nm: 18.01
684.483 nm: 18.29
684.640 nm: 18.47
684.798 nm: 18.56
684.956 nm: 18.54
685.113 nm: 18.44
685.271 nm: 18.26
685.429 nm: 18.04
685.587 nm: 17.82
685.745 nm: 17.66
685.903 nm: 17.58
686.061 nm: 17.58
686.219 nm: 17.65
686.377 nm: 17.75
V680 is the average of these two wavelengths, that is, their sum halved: 680.40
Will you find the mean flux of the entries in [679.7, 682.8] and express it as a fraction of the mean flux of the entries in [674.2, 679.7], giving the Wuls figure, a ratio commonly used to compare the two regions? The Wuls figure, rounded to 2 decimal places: 0.98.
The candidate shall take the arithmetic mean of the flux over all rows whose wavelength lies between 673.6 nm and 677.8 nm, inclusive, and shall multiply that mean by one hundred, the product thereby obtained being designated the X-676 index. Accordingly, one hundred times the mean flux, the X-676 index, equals 1874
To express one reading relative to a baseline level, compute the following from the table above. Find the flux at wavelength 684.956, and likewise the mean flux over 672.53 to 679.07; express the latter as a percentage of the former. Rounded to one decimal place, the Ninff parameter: 104.6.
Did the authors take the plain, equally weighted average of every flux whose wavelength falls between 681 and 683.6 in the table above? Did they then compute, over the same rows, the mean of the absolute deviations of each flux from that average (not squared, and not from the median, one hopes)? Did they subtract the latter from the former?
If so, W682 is 17.3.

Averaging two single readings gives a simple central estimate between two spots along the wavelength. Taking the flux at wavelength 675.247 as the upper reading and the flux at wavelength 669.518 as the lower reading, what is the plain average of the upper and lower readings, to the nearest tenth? 19.3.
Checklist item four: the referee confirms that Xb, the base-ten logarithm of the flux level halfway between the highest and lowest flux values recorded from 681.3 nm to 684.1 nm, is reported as 1.26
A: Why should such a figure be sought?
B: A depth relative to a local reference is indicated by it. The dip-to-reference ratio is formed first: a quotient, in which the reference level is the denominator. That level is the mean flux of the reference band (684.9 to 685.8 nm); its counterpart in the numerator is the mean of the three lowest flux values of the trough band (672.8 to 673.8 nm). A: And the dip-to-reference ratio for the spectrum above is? 1.14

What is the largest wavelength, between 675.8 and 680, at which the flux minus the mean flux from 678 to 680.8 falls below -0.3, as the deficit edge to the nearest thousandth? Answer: 676.803 nm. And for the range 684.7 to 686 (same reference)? 685.903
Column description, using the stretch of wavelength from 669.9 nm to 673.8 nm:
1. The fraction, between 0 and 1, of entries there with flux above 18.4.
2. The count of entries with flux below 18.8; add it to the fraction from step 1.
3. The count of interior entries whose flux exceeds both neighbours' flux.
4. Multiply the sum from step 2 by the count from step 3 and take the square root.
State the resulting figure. 1.4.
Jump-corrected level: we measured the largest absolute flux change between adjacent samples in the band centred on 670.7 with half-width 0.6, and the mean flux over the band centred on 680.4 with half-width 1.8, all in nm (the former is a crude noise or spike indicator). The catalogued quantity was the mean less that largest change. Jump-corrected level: 17.3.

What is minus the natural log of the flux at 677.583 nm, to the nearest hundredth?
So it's -2.93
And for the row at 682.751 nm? -2.87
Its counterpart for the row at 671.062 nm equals -3.12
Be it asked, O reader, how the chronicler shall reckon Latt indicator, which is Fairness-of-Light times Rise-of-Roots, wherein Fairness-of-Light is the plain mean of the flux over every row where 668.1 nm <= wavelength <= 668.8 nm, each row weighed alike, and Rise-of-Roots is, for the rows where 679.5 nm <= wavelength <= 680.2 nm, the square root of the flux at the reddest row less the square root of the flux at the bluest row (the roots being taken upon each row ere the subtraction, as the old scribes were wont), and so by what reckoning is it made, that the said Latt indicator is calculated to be 0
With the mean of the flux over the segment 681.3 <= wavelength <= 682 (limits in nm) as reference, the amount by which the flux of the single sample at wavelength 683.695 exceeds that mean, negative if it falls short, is -1.9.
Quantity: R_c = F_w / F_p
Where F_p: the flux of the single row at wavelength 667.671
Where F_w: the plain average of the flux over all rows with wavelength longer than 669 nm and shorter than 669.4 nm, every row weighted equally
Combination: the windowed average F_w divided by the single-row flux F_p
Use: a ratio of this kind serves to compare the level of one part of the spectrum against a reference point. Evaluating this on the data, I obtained 1.01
